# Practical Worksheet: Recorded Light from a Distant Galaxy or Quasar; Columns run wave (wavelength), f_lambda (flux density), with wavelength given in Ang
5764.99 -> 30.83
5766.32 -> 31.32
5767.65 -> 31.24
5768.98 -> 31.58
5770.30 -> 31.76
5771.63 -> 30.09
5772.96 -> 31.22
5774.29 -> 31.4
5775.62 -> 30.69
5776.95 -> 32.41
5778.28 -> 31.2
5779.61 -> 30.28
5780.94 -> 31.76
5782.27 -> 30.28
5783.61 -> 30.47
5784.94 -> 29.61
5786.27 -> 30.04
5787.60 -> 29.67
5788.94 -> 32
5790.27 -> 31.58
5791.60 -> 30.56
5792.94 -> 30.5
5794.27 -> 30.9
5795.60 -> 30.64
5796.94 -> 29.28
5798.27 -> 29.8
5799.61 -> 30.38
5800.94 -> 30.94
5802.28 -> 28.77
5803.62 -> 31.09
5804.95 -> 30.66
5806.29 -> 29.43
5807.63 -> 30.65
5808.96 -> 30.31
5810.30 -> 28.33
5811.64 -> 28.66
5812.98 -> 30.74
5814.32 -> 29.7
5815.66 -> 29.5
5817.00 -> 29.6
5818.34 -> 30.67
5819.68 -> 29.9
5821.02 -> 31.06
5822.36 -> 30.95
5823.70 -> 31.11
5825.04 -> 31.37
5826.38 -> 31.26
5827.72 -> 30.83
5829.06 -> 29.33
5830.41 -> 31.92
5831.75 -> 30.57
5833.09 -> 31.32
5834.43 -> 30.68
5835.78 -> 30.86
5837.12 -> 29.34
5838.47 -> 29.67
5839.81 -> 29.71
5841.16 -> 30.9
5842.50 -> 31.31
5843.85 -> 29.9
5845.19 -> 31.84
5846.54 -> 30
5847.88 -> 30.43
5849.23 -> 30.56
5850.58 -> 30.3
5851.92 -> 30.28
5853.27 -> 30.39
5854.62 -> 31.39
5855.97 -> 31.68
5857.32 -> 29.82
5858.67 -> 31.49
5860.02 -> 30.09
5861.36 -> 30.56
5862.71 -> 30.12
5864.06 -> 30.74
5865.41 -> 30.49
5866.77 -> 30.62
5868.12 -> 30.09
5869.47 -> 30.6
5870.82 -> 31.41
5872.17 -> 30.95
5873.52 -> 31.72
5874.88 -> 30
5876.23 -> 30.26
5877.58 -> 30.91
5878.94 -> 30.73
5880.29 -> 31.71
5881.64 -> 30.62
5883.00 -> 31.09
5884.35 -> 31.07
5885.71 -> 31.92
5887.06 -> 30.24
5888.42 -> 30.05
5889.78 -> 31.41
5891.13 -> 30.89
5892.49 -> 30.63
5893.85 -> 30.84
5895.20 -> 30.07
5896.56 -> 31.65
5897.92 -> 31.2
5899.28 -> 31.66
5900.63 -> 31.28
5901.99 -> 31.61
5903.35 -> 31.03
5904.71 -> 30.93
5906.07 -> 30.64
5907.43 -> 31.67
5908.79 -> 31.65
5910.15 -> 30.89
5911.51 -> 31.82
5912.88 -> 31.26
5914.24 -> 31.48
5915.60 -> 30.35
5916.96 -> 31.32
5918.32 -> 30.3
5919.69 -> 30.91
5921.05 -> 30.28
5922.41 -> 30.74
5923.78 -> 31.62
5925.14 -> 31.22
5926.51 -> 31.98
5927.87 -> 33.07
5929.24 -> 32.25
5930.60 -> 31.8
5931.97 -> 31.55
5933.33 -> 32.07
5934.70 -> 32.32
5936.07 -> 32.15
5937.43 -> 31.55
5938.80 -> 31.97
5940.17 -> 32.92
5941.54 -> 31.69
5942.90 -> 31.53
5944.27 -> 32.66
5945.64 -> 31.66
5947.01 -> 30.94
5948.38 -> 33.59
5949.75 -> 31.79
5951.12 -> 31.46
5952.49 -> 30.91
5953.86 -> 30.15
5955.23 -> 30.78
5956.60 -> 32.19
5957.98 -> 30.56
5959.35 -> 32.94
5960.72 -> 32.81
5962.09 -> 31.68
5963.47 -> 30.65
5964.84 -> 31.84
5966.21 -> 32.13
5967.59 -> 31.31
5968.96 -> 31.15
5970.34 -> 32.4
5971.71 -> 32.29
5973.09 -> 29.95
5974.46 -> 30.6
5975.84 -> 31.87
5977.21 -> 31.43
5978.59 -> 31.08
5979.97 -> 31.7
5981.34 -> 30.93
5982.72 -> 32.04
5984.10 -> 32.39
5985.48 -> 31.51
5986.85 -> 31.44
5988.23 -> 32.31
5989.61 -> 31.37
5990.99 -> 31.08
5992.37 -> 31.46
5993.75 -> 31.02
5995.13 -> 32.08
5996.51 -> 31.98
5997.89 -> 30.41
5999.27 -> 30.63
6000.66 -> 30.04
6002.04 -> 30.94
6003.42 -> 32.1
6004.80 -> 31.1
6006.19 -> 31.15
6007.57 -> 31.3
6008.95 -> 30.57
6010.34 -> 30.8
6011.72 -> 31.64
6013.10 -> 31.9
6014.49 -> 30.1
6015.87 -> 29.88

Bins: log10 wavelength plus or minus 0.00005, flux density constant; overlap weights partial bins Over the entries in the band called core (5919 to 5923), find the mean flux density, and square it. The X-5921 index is 939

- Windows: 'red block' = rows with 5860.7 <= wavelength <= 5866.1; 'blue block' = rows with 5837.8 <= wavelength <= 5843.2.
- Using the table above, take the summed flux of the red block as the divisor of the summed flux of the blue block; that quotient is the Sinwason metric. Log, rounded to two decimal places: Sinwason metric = 1.00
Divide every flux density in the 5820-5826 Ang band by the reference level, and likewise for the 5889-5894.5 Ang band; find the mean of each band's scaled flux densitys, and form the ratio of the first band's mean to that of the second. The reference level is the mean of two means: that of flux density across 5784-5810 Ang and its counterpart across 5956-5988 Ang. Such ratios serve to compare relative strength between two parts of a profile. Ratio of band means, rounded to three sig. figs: 1.01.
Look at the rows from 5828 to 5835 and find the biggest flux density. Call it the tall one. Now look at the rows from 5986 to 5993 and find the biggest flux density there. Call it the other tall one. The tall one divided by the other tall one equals 0.988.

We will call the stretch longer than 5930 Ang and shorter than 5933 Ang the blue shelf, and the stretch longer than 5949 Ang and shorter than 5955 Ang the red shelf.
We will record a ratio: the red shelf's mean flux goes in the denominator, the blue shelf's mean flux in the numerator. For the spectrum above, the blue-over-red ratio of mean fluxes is 1.02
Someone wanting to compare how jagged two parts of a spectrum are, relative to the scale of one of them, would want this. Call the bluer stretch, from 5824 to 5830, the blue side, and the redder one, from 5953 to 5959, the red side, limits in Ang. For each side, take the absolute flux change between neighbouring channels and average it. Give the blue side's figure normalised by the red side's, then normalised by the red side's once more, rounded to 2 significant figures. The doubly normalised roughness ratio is 0.45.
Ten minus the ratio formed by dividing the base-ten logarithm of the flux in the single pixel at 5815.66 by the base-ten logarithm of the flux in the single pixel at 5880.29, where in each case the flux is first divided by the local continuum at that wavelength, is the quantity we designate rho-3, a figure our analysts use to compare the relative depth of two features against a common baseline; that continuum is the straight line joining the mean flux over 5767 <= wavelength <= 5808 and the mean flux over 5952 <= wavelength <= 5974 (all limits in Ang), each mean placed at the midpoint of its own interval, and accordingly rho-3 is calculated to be 12.2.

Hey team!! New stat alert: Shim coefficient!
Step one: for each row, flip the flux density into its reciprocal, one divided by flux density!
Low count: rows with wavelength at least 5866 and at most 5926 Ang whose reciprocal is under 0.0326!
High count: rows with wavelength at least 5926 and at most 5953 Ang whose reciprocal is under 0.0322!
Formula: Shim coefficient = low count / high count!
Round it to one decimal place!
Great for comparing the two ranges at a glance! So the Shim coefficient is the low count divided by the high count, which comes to 1.7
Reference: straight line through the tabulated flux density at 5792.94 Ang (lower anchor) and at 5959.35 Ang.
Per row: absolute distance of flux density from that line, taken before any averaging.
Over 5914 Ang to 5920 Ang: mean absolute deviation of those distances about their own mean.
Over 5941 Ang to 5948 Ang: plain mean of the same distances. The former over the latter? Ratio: 0.43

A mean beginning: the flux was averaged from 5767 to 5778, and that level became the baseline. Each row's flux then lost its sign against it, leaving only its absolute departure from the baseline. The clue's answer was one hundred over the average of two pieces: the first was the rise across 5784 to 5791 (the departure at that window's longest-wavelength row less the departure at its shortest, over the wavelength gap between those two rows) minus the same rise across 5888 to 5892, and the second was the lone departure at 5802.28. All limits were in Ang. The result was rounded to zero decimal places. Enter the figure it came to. 78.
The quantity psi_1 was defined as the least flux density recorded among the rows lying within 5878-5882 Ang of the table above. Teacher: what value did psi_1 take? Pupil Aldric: 30.62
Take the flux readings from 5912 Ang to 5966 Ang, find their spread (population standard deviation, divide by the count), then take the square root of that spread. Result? 0.91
